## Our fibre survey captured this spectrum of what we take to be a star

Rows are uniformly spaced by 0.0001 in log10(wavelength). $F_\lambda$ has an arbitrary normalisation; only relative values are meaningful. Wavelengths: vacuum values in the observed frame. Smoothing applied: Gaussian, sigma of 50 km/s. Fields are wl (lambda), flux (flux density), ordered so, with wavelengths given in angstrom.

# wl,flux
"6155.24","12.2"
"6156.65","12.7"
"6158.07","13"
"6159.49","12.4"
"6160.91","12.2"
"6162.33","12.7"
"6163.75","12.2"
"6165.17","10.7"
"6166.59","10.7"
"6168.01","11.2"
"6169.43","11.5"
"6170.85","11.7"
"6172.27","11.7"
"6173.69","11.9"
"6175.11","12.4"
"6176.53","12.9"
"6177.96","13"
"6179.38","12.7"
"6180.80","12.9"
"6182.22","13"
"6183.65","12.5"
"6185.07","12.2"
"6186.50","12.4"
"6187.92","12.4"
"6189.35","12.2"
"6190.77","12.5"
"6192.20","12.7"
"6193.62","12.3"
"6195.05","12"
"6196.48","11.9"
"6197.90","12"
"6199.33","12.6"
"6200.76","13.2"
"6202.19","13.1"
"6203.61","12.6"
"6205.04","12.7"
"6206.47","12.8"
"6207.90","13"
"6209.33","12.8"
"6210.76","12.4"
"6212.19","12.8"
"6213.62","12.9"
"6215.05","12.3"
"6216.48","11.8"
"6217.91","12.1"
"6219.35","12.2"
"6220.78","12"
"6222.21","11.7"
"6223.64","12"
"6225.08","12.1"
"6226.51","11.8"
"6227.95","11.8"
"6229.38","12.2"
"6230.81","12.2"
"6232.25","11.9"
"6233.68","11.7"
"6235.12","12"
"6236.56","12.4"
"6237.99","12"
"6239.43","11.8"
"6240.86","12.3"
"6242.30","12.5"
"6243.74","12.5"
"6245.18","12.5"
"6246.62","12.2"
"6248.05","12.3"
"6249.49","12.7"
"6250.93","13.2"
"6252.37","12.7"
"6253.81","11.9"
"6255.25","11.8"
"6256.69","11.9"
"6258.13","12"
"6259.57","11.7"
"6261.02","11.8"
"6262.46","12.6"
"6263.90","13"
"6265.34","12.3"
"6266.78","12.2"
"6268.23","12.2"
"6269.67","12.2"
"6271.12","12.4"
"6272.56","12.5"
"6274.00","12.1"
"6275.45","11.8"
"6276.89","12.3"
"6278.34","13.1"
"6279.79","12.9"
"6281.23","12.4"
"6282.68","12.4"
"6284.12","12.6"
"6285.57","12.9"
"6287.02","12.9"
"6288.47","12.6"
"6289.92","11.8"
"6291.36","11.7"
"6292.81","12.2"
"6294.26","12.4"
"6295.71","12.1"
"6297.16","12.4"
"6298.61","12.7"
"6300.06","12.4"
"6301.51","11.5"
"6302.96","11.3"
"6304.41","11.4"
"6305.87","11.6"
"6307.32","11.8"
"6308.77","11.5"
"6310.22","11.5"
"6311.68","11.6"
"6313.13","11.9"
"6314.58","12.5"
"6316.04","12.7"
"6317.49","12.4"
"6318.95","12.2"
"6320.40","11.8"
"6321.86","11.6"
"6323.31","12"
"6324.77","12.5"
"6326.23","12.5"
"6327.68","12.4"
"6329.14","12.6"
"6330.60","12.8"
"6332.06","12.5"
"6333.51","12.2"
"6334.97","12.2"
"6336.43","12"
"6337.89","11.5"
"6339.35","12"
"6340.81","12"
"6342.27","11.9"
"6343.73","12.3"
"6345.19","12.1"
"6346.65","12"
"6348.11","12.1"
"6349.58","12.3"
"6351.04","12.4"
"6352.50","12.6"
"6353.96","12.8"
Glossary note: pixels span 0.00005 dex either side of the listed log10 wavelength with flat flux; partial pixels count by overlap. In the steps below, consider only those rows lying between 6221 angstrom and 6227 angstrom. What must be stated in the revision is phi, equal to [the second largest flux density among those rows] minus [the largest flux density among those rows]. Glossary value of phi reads -0.10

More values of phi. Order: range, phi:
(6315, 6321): -0.30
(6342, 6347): -0.20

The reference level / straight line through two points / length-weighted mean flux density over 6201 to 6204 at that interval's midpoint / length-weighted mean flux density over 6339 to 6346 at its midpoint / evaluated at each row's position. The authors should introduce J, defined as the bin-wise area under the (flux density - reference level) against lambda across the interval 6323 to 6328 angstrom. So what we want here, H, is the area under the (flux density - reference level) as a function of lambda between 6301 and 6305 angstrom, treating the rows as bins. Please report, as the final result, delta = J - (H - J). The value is 5.7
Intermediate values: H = -3.7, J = 1.00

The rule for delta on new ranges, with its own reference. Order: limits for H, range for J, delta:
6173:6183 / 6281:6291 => 5.5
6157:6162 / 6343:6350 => 4.9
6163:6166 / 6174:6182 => -0.6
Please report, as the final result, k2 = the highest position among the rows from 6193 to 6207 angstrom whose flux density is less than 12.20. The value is 6197.90 angstrom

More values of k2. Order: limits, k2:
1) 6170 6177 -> 6173.69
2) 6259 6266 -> 6261.02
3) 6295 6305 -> 6304.41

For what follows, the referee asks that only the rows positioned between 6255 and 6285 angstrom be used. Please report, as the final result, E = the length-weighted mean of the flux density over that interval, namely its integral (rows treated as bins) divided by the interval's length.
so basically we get 12.3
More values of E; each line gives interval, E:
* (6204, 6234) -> 12.3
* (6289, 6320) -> 12.0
